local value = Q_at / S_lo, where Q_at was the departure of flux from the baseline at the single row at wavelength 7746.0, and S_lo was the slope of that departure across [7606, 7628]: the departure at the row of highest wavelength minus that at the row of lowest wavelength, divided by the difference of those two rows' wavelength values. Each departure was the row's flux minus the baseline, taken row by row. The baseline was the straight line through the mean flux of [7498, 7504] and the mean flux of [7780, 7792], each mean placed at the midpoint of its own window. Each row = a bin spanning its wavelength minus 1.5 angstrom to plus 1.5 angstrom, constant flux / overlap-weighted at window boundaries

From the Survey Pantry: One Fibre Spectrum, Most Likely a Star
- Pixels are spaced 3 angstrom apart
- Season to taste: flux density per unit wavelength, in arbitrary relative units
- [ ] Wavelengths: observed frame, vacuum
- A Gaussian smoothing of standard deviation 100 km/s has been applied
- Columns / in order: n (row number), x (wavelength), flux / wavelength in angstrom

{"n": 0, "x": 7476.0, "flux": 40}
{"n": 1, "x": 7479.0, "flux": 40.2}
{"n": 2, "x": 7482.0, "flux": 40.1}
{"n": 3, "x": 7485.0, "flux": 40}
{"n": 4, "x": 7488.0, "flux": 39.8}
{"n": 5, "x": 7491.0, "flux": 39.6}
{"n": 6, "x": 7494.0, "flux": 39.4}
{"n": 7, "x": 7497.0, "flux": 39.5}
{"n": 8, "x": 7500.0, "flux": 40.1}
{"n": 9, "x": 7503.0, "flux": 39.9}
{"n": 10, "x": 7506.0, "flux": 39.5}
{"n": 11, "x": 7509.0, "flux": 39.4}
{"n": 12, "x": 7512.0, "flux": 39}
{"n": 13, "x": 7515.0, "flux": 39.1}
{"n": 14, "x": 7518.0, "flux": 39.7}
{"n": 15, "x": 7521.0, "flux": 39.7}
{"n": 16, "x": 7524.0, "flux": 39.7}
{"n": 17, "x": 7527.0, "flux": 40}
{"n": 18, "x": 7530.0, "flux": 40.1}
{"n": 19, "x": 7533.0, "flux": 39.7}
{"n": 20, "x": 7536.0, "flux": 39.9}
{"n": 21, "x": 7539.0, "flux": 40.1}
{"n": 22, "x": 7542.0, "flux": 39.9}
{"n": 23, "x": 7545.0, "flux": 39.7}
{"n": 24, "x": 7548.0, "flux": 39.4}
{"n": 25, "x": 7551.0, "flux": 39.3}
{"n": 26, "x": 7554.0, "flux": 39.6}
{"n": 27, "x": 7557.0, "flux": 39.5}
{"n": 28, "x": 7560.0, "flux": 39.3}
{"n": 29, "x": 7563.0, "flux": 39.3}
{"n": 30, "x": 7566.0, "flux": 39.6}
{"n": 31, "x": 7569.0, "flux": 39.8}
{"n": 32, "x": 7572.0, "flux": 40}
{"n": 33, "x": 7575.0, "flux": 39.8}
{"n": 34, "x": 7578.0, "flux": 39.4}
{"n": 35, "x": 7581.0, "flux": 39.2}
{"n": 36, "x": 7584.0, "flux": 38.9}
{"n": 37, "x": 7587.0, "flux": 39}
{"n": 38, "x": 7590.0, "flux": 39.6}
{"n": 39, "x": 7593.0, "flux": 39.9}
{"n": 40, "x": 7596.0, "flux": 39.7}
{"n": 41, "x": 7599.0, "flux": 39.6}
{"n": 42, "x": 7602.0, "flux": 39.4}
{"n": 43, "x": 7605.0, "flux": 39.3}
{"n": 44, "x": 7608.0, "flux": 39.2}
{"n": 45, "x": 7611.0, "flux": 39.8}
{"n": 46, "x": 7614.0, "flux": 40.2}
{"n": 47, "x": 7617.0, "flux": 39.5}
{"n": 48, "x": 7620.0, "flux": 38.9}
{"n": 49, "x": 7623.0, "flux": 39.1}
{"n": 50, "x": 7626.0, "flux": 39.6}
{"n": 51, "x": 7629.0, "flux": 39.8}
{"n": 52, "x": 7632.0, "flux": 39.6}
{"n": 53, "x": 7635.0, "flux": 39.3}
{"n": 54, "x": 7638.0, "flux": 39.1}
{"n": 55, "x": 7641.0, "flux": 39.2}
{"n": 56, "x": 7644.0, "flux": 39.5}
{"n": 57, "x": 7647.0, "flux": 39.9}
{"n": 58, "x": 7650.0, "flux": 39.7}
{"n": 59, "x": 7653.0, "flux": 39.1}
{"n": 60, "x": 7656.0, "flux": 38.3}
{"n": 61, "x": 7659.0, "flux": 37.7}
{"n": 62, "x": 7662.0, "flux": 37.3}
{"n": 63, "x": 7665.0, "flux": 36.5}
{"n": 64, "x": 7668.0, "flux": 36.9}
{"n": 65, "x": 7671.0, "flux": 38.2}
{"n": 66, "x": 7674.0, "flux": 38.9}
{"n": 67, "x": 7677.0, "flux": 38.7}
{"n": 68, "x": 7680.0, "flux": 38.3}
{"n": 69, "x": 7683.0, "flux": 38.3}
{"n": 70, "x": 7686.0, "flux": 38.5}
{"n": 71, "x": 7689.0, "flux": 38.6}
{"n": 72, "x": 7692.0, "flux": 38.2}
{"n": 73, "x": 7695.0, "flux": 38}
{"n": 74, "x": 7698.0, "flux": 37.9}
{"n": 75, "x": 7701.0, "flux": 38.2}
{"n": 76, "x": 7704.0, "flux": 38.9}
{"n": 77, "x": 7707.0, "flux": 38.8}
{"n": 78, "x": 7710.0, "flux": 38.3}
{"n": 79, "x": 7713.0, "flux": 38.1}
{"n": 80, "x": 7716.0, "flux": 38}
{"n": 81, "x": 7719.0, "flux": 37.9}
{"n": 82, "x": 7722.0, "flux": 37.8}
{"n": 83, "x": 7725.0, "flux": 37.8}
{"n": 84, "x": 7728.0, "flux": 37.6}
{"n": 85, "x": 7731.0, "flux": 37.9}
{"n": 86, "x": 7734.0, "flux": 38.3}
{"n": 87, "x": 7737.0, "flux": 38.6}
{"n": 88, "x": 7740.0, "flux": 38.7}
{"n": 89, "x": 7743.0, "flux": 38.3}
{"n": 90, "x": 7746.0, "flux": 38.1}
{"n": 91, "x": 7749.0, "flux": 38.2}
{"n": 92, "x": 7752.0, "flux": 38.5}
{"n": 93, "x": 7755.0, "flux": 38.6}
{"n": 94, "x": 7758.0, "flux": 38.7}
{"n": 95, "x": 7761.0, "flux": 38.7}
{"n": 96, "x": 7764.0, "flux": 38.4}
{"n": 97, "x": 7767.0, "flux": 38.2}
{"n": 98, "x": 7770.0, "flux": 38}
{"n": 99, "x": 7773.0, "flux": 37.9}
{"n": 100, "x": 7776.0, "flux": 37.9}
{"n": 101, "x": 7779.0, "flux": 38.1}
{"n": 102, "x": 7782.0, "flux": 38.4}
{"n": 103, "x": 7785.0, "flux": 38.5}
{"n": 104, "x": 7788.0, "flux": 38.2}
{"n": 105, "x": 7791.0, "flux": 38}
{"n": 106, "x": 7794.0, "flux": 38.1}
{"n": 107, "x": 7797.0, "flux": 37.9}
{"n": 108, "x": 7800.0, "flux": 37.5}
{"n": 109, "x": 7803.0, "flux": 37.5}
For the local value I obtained -15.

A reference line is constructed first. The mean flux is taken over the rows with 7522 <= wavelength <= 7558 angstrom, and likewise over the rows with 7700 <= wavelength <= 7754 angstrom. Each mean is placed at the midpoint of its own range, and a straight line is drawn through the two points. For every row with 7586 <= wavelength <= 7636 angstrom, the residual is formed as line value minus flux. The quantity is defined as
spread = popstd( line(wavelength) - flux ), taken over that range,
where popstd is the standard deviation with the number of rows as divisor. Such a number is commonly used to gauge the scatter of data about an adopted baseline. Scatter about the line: 0.35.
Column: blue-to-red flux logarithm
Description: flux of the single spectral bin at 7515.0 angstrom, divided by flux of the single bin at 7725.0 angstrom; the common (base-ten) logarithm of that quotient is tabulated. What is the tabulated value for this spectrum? 0.015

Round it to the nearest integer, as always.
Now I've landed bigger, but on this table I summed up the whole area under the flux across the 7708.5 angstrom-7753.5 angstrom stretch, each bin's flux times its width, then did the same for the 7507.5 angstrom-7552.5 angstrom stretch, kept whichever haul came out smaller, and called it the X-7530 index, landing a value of 1716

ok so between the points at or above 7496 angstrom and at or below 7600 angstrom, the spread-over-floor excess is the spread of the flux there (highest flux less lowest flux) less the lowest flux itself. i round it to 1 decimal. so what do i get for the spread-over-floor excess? -37.7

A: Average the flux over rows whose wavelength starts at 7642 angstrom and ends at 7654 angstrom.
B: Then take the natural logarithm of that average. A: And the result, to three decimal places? 3.678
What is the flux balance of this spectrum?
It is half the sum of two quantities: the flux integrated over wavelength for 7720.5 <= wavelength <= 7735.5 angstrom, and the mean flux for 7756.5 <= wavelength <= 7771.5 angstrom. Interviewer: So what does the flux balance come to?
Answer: 303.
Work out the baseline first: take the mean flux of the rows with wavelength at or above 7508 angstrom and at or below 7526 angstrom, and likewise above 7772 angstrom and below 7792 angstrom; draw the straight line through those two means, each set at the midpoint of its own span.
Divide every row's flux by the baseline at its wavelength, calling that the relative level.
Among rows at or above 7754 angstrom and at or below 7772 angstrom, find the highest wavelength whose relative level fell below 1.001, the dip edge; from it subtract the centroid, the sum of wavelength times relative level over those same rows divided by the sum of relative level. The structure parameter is 7.5 angstrom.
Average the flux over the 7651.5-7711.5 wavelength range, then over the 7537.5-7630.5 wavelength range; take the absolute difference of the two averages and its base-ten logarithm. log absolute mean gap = 0.13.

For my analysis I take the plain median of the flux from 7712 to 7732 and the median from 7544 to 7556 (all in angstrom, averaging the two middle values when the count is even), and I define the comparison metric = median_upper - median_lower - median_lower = -41.1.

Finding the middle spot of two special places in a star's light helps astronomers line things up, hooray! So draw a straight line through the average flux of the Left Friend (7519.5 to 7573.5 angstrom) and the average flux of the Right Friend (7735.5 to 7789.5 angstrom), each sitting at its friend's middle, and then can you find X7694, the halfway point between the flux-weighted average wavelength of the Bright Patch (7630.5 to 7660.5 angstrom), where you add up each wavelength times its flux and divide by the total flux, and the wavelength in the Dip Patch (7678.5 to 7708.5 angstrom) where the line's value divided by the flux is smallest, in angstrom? 7674.7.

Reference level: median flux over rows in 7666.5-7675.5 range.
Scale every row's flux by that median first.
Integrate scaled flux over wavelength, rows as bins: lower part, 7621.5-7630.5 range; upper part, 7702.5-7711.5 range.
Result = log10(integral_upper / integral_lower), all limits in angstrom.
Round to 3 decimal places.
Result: -0.009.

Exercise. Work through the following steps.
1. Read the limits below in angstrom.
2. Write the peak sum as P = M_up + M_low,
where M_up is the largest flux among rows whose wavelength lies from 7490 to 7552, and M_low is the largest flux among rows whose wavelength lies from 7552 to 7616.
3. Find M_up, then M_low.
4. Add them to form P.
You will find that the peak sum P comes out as 80.3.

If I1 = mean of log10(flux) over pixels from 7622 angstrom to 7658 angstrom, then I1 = 1.59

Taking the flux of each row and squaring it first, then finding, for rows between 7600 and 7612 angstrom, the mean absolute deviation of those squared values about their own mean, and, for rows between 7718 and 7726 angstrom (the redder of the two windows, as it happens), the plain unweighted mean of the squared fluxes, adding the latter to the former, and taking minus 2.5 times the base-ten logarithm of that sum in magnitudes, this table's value -7.90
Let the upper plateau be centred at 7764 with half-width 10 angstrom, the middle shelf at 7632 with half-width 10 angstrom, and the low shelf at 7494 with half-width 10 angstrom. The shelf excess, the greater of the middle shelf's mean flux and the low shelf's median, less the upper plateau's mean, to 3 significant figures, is 1.44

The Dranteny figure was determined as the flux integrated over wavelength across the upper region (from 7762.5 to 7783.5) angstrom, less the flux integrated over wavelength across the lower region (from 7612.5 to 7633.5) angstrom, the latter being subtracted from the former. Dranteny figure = -29.4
